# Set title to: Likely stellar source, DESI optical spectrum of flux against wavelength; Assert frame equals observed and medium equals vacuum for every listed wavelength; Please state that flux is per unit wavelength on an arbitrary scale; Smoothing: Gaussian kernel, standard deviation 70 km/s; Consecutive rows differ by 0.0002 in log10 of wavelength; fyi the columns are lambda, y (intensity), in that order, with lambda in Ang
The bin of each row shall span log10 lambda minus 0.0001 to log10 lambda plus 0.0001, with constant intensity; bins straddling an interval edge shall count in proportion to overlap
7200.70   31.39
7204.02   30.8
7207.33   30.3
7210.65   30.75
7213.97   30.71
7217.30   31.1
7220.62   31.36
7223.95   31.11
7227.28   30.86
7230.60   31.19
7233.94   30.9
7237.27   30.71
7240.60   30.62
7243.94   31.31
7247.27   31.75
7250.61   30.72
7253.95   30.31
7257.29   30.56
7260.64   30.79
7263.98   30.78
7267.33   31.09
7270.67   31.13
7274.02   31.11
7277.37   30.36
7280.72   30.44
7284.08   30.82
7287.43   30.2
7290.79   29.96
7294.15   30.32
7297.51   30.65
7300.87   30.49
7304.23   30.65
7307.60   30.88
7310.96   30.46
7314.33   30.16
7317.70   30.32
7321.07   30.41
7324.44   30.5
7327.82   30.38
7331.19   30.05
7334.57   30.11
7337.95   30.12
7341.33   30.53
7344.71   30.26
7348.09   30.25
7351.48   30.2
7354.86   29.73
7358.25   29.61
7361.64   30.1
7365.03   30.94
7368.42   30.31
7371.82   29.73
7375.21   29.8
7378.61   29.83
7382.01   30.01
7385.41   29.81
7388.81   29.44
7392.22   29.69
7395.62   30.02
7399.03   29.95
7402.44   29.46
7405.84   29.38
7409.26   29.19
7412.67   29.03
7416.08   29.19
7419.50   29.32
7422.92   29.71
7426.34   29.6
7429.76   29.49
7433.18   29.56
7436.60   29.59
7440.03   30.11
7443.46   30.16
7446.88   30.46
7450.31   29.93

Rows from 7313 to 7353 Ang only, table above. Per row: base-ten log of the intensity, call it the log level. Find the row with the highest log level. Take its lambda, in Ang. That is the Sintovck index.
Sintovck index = 7341.33 Ang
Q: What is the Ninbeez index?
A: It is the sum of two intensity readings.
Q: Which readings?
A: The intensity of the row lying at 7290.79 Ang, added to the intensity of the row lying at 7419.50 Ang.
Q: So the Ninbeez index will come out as 59.3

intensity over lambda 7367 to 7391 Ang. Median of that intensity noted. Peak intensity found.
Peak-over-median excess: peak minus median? 0.50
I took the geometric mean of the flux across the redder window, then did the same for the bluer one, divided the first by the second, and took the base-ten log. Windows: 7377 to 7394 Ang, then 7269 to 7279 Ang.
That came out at -0.016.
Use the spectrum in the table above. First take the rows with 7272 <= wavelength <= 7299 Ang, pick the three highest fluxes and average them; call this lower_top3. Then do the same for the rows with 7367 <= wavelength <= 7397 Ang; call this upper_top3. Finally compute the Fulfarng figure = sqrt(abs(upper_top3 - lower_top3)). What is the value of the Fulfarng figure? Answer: 0.86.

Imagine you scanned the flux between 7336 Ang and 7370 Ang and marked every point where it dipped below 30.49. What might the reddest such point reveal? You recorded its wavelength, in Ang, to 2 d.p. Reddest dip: 7368.42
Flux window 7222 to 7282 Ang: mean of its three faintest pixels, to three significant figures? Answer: 30.4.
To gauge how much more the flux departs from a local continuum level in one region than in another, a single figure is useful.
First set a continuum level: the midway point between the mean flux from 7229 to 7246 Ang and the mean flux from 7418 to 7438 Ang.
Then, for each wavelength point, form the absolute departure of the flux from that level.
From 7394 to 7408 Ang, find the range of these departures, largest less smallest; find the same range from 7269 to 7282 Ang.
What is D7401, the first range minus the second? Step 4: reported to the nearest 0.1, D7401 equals -0.1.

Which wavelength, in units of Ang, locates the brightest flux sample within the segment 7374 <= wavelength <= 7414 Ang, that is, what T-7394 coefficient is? 7395.62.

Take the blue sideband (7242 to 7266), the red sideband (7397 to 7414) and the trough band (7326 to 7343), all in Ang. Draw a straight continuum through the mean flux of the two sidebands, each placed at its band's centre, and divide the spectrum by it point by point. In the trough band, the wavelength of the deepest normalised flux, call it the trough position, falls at 7331.19 Ang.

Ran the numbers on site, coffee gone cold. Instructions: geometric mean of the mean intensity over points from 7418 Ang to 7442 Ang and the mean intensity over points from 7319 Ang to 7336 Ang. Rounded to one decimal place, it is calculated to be 30.0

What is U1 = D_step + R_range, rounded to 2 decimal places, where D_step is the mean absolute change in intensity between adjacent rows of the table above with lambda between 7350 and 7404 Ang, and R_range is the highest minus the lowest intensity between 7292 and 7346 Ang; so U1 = 1.17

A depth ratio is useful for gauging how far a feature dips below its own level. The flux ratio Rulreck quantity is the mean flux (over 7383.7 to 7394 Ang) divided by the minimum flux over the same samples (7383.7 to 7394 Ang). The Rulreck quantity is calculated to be 1.01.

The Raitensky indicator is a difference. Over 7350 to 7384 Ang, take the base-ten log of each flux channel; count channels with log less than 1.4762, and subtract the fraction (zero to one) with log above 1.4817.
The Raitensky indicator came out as 4.9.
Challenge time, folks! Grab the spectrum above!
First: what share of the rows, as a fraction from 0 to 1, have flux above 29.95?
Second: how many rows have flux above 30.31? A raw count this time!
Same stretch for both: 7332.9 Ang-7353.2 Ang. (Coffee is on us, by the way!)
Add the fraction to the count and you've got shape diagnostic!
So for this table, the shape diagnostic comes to 2.00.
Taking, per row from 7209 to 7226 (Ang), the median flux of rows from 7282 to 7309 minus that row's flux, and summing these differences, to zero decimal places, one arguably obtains -2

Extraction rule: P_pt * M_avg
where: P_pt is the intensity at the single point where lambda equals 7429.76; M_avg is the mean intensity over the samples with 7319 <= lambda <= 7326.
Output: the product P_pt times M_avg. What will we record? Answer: 898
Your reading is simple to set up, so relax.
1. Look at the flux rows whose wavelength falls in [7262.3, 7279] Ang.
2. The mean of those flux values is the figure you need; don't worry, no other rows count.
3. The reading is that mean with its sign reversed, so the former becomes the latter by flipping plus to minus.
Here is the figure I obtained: -30.9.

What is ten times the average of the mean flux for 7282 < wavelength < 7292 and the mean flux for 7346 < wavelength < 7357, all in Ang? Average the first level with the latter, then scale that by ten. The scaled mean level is 302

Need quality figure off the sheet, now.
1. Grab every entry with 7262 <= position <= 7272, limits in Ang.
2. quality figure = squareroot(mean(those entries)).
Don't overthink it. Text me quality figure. 5.57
